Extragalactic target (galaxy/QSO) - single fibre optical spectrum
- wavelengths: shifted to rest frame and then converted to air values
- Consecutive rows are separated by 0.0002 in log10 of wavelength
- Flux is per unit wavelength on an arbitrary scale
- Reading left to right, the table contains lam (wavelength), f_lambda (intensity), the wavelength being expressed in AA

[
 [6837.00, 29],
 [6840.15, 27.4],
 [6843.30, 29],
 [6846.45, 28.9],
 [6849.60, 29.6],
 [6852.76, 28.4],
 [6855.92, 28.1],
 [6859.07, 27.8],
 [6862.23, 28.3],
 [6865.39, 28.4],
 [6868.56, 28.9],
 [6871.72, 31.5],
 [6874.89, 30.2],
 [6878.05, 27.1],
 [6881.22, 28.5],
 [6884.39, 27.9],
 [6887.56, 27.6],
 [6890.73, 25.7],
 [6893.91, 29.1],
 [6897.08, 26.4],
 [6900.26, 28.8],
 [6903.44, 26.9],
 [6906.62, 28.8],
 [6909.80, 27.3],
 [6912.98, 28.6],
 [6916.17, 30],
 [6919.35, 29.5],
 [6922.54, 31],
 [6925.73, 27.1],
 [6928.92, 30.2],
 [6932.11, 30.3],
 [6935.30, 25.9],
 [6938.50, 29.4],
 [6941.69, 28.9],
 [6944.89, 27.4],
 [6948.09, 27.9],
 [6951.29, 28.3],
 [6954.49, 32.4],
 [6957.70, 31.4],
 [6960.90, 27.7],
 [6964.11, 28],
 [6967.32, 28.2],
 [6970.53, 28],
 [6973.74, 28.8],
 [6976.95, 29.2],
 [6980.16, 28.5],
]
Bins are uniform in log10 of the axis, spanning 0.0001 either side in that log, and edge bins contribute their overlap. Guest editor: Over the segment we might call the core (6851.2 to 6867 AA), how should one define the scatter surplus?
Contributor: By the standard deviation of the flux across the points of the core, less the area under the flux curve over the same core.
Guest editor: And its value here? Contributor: -445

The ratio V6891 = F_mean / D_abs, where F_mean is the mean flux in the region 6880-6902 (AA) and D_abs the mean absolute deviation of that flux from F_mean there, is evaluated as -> 28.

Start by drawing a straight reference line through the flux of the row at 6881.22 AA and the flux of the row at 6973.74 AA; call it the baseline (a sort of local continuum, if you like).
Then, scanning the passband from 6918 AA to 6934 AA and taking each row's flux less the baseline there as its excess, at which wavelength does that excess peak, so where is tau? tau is 6922.54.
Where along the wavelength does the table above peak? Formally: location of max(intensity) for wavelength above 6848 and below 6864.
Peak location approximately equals 6849.60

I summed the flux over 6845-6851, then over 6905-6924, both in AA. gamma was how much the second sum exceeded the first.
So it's 117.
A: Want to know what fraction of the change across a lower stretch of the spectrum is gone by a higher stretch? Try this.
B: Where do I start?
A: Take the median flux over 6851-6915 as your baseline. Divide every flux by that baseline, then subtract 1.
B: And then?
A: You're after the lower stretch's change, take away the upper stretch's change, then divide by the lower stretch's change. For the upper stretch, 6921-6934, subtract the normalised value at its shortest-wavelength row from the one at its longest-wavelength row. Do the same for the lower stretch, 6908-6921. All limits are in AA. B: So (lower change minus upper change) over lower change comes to 1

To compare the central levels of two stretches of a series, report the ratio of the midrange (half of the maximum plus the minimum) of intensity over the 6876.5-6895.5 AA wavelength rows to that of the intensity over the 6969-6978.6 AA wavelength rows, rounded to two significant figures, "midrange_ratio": 0.96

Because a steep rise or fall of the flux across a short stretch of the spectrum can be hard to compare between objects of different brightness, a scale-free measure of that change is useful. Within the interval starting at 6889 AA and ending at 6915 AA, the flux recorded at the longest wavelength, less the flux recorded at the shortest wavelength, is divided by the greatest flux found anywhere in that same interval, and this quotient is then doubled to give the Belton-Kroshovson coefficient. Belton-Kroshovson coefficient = 0.20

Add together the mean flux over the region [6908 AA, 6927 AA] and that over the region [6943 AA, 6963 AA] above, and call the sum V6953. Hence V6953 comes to 58.1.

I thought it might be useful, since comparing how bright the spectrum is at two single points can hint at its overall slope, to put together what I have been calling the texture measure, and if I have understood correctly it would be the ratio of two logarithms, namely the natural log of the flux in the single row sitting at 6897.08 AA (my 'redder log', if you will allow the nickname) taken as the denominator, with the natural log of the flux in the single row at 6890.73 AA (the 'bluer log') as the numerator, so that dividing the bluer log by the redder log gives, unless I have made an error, 0.992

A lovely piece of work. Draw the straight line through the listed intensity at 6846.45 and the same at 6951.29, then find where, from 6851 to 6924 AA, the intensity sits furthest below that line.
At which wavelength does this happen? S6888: 6890.73 AA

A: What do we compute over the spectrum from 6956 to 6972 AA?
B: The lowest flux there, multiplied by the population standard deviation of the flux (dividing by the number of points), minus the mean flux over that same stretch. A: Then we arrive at 10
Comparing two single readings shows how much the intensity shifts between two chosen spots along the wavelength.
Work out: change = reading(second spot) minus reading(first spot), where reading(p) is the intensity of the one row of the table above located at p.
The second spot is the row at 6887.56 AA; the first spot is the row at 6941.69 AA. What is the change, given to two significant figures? -1.3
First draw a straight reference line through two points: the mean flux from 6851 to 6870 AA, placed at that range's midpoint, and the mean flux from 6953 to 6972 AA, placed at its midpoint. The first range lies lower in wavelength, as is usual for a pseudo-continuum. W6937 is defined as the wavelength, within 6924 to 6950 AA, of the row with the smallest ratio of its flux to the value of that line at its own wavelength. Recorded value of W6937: 6935.30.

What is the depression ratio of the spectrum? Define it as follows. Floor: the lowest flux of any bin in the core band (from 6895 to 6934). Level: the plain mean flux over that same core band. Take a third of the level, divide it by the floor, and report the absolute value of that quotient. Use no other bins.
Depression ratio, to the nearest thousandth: 0.363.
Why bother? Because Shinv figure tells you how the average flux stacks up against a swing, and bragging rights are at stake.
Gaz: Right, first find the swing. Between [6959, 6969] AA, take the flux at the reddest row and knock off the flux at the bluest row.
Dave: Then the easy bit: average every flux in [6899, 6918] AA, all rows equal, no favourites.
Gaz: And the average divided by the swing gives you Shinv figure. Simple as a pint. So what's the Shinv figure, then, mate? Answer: 57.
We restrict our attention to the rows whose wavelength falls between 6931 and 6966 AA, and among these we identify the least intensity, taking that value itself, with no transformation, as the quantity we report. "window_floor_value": 25.9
